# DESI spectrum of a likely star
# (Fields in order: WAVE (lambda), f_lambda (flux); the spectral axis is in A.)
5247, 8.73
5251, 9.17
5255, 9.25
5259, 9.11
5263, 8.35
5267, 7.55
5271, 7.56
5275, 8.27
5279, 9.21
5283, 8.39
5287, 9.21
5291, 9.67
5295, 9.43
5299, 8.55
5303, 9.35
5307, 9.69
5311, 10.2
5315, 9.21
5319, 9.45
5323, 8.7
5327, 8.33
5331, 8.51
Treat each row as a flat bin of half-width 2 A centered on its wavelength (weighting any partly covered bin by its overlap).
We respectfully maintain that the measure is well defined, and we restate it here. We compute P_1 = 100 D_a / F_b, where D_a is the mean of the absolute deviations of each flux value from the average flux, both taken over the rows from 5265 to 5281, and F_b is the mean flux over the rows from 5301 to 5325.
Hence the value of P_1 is 6.3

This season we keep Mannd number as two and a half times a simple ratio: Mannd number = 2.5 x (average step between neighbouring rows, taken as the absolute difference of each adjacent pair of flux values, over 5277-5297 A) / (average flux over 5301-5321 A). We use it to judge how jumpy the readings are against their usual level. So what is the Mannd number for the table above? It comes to 0.153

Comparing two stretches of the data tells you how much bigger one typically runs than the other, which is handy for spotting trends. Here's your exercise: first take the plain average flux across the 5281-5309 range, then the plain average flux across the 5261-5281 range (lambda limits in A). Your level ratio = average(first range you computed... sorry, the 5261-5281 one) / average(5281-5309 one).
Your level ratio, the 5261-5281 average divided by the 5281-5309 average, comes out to 0.89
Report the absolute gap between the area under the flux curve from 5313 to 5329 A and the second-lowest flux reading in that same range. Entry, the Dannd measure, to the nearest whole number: 134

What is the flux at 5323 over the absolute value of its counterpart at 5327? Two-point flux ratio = 1.04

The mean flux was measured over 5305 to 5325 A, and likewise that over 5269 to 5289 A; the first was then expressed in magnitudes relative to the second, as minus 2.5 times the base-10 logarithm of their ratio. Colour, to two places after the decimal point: -0.11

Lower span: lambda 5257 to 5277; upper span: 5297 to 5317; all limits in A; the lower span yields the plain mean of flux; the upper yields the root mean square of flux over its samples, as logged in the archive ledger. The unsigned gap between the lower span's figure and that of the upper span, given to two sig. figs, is 1.2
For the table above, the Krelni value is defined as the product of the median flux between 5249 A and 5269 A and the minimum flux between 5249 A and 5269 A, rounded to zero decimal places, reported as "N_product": 69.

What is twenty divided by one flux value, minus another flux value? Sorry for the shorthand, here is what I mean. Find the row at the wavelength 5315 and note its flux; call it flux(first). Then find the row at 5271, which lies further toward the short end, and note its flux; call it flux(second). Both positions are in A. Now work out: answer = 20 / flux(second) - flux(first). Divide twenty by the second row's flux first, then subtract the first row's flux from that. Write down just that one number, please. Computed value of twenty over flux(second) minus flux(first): -6.6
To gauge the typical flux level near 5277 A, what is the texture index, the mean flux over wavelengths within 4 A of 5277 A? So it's 8.74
